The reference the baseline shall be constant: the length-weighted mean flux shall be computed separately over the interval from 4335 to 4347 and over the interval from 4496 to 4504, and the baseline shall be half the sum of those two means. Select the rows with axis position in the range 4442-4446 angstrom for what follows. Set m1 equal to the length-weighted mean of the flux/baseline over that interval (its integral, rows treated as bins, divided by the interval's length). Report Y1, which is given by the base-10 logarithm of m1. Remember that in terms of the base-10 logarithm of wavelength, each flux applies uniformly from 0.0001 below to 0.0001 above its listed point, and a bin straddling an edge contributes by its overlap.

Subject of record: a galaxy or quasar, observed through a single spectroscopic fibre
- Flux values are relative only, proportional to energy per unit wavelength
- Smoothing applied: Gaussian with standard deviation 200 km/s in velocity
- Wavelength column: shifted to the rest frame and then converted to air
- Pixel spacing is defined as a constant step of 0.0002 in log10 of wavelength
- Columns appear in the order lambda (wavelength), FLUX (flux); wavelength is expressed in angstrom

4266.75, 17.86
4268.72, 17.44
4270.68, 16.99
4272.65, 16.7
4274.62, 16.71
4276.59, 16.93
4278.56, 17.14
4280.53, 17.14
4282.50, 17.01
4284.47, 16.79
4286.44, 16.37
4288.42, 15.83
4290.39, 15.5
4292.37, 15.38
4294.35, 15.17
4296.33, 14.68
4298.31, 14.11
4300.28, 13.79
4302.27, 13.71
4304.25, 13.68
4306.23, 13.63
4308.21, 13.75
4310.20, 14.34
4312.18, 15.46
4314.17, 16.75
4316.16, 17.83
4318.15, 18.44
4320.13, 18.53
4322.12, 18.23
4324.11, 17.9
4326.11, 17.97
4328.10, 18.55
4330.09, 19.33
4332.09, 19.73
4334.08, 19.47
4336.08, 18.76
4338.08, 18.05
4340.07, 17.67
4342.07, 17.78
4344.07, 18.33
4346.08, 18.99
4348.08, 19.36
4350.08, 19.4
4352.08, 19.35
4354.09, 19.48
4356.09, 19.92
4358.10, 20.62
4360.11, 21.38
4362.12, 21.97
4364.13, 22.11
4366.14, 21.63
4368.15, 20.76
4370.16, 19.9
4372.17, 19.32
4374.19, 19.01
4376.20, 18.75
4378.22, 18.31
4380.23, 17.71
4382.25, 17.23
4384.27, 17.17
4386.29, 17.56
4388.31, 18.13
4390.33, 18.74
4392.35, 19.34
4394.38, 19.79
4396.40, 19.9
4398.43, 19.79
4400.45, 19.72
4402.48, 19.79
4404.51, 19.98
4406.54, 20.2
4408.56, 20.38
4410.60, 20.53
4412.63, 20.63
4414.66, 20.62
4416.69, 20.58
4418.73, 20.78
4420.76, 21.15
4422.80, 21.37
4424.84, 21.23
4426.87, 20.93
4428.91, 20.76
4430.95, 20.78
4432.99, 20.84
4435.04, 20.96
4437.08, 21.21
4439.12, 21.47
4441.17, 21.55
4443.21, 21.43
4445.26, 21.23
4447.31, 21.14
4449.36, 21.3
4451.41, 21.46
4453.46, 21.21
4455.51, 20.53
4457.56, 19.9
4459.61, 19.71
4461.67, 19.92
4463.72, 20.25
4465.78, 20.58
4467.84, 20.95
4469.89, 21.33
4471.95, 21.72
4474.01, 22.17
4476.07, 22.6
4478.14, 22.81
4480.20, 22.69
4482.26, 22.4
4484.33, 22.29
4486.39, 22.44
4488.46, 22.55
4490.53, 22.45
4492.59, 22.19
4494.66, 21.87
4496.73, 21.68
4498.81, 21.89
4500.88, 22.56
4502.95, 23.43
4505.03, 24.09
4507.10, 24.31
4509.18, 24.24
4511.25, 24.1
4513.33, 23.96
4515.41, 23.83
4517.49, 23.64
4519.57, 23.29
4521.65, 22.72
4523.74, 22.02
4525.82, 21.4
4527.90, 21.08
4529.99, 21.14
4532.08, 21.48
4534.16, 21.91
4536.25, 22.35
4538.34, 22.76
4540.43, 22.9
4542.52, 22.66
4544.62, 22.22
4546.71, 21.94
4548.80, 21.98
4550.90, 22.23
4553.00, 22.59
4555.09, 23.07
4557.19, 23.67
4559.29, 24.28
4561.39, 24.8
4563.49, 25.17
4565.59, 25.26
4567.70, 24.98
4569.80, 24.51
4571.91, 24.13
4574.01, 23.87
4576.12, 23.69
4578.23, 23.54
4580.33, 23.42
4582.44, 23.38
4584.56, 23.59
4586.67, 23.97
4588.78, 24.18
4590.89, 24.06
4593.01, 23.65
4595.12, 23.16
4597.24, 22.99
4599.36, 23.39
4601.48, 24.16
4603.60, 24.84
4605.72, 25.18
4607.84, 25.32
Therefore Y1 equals 0.02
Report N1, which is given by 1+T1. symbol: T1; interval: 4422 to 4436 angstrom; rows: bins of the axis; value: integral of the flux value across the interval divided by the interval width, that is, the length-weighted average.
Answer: 22.0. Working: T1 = 21.0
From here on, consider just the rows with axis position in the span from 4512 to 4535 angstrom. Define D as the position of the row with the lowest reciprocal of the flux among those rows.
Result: 4513.33 angstrom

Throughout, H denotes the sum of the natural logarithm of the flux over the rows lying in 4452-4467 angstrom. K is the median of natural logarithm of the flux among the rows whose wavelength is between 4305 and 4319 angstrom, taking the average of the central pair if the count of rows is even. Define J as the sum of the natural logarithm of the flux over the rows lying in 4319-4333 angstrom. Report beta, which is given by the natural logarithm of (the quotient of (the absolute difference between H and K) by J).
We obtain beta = -0.110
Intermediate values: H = 21.1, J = 20.5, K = 2.74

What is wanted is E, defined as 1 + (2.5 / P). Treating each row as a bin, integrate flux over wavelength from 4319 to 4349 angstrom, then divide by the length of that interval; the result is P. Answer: 1.13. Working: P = 19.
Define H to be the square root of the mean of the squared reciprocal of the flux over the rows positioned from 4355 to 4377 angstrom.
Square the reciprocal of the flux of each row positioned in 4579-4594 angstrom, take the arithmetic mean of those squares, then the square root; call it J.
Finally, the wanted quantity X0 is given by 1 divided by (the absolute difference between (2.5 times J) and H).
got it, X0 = 18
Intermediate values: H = 0.049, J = 0.042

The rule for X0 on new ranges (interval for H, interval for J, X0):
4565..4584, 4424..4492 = 13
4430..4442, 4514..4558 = 16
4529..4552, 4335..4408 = 12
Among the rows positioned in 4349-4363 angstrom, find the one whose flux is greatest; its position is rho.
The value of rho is 4362.12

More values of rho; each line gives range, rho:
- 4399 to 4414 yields 4412.63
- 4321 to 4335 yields 4332.09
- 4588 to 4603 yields 4588.78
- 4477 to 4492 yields 4478.14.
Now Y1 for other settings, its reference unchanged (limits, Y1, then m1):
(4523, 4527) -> 0.03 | 1.07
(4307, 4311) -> -0.16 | 0.69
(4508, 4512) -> 0.08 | 1.19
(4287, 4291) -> -0.11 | 0.78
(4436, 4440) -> 0.02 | 1.05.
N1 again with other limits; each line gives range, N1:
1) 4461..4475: 22.0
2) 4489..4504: 23.3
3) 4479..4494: 23.4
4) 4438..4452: 22.4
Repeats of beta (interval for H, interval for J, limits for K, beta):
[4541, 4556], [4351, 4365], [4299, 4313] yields -0.102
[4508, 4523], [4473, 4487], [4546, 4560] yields -0.135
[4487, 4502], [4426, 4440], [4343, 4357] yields -0.129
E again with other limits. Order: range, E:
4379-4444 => 1.12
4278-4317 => 1.16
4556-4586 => 1.10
